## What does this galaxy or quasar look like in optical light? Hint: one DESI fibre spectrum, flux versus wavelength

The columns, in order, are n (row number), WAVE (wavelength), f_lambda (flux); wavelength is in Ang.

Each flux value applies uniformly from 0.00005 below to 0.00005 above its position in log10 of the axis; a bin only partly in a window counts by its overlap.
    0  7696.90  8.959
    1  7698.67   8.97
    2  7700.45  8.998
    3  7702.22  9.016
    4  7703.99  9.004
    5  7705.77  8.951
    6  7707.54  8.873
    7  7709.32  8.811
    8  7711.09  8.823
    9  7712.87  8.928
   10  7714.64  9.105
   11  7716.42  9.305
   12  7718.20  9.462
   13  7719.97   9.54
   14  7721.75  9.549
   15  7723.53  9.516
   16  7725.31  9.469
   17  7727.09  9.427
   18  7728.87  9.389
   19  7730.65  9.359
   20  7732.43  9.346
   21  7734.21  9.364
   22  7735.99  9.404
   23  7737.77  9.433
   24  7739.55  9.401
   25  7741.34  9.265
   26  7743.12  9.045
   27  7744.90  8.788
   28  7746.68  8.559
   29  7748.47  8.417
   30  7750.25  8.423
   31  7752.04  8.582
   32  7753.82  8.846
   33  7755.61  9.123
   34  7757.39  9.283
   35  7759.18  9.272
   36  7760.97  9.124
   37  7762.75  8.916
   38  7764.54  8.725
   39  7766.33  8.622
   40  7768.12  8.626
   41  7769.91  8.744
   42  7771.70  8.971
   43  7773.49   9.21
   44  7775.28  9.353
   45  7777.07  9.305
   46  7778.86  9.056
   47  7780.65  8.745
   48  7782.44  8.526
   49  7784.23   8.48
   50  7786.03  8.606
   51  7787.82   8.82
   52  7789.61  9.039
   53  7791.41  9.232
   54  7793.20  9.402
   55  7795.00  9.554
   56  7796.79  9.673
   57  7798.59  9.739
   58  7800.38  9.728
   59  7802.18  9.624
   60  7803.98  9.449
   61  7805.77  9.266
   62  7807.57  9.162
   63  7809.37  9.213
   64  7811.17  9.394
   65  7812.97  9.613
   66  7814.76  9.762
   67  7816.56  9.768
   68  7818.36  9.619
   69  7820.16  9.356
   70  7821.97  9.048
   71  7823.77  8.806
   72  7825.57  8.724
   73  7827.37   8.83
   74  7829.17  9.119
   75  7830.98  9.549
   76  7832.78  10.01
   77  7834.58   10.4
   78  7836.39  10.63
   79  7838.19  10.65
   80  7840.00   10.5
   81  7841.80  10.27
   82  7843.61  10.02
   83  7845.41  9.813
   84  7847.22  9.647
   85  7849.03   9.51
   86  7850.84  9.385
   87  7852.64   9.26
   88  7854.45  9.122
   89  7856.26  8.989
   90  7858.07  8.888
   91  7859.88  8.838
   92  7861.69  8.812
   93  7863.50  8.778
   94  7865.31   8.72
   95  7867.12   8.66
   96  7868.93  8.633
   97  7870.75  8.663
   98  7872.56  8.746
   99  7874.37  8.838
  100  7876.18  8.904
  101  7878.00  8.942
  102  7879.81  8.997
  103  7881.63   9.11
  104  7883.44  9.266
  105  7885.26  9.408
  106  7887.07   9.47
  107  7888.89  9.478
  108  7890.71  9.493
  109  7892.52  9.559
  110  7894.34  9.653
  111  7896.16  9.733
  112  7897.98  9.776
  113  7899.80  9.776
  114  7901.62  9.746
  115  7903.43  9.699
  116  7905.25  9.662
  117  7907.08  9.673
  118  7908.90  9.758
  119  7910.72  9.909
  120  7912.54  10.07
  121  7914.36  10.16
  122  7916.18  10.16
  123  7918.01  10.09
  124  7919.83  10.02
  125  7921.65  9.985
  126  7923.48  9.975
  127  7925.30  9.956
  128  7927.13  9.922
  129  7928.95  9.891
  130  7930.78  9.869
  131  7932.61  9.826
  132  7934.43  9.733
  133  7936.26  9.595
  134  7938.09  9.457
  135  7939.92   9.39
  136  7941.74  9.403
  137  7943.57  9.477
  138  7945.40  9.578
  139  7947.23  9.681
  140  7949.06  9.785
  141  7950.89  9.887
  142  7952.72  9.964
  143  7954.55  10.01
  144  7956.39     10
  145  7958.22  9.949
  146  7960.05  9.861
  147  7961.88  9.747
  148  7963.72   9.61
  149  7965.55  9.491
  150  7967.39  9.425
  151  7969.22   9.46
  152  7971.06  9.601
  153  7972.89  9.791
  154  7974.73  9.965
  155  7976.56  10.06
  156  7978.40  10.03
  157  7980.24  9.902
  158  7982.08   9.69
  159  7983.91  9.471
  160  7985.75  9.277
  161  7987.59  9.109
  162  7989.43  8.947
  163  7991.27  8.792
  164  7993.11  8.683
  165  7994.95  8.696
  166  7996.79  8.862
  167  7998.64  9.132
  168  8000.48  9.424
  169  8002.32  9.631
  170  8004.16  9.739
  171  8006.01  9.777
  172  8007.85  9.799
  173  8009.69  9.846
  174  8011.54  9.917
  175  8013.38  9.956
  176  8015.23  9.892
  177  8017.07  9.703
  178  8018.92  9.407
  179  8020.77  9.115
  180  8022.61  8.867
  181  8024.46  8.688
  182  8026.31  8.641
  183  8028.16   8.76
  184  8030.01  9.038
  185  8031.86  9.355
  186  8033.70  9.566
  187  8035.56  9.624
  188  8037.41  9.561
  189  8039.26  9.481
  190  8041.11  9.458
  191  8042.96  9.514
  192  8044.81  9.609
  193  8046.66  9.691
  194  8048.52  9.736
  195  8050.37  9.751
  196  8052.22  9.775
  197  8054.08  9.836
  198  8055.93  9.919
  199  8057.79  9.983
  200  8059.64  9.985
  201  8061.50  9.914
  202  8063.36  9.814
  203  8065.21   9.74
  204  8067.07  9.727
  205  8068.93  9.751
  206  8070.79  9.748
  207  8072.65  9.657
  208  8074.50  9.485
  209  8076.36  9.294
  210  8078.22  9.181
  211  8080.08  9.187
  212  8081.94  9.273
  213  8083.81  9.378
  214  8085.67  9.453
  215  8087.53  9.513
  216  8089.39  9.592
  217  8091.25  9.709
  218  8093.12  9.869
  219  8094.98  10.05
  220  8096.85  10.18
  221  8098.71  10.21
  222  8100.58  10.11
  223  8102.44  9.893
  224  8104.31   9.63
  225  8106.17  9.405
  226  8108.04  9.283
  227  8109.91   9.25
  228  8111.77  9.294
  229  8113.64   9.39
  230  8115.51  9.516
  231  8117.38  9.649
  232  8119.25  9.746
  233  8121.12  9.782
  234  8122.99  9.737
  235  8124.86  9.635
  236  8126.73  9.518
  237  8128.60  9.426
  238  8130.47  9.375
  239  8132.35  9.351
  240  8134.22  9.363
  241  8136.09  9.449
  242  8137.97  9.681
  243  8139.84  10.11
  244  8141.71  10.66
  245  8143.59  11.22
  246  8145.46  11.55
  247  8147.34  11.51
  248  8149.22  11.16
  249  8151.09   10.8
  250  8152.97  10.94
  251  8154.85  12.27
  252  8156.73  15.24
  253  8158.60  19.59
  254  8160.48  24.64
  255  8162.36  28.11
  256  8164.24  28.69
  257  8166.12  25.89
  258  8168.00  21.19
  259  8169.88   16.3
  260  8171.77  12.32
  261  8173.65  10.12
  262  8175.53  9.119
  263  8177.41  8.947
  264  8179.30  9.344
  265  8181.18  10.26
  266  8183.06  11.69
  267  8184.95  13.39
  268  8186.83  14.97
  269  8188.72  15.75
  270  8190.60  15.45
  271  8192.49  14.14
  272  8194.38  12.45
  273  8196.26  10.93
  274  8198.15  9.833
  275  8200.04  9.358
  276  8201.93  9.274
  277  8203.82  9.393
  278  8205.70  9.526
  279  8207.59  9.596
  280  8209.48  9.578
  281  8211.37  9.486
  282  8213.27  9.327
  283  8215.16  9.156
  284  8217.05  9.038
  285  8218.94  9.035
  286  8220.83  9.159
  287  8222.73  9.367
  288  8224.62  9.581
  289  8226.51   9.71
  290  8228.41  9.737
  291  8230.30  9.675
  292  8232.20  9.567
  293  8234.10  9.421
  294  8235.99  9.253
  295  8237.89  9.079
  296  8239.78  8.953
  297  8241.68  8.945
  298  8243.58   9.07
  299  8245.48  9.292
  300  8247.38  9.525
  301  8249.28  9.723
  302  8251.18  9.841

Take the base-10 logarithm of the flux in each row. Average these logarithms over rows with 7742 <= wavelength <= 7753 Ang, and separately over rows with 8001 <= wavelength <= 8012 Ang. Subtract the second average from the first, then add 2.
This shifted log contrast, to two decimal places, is 1.95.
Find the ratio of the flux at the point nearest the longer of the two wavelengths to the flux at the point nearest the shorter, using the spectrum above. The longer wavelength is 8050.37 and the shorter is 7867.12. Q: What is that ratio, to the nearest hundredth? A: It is 1.13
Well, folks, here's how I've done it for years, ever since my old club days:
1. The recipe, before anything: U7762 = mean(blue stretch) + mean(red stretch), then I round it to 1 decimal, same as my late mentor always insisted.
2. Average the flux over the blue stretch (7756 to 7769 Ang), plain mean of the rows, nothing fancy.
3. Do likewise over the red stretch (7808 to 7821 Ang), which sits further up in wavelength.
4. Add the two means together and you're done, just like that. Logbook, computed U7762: 18.5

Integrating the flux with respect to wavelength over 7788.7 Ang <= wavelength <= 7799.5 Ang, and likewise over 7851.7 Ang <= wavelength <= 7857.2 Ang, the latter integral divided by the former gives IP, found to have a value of 0.49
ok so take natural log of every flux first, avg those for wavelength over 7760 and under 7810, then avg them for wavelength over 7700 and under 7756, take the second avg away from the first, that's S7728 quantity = -0.001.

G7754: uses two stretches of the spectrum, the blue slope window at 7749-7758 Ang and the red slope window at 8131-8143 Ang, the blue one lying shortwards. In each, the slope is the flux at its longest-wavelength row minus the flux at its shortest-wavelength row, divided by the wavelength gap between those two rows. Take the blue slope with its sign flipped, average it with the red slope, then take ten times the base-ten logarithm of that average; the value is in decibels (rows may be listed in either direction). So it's -20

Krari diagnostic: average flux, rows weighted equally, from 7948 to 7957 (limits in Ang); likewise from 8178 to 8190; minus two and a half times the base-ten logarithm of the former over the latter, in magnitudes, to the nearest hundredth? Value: 0.26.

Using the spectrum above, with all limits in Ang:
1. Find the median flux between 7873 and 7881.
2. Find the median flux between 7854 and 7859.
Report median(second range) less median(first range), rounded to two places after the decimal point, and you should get 0.07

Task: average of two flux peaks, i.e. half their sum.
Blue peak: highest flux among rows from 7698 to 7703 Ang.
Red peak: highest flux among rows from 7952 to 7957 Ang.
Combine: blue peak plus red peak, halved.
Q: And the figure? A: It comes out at 9.51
